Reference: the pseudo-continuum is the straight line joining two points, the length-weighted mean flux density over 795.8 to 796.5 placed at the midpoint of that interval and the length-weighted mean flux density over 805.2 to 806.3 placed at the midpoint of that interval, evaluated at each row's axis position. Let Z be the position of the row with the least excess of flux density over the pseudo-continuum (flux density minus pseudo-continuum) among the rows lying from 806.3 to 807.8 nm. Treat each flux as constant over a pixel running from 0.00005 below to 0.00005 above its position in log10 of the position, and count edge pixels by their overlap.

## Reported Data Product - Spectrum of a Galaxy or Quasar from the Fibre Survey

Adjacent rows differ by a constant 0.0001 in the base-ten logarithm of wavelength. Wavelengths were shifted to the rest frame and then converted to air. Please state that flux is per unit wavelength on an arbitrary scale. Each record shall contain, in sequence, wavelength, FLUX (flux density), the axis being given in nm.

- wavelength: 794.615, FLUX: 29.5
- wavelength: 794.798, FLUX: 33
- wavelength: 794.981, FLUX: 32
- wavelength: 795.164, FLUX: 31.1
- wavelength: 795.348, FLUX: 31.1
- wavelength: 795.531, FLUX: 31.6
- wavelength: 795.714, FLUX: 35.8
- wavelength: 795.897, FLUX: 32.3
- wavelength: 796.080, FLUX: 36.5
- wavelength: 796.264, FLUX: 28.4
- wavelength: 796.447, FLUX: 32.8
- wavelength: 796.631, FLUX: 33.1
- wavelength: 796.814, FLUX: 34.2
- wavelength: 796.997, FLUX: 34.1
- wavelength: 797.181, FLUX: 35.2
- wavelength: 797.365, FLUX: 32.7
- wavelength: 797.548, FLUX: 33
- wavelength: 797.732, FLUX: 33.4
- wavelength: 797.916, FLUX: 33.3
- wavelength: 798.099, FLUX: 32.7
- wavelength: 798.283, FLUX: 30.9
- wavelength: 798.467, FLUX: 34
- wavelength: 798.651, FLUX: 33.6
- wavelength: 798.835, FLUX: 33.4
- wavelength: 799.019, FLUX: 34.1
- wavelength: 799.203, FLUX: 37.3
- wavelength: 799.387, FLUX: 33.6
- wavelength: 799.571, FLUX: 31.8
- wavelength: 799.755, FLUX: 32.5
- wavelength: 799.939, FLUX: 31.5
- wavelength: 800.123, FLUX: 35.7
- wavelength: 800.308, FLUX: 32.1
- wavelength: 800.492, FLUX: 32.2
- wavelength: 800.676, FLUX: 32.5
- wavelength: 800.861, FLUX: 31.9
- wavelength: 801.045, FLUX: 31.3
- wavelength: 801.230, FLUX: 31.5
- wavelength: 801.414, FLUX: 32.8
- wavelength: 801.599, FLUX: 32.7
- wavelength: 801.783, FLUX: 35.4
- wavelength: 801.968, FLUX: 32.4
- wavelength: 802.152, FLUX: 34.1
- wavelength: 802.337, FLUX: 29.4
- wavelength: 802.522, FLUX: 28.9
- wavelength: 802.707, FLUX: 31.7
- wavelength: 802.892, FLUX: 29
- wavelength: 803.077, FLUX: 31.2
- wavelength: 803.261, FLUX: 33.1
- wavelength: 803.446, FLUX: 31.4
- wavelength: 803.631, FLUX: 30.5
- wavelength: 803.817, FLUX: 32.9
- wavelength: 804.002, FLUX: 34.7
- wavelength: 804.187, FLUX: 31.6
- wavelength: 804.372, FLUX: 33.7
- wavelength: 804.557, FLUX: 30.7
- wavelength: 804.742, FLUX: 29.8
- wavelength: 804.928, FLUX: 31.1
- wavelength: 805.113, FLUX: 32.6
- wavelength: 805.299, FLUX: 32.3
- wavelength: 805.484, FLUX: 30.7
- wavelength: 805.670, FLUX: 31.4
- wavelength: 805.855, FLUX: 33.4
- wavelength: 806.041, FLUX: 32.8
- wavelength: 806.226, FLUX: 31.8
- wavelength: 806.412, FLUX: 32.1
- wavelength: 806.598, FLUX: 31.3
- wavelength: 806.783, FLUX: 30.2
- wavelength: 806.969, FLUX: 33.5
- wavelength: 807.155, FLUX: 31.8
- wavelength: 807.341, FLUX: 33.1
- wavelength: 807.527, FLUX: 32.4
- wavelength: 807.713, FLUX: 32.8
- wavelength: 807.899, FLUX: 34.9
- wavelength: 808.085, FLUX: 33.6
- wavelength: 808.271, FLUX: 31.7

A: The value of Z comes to 806.783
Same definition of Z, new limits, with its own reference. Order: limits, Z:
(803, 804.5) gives 803.631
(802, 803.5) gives 802.522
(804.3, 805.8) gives 804.742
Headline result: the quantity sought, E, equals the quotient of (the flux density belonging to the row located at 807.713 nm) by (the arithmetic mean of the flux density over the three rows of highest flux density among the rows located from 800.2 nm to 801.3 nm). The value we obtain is 1.02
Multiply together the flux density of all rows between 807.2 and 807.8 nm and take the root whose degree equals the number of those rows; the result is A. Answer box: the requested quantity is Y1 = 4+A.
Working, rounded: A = 32.8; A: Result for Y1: 36.8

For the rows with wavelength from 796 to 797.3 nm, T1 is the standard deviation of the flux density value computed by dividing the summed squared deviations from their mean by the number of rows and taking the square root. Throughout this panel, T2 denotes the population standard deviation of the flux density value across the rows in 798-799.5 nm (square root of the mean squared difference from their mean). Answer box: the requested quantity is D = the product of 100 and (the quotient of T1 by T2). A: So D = 143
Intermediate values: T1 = 2.4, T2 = 1.66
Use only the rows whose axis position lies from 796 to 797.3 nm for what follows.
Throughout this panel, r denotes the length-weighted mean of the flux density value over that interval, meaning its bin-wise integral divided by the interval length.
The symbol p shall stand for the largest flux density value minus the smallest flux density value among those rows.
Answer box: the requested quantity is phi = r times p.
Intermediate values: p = 8.1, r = 33.4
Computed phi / 271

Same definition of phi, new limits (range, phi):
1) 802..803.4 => 162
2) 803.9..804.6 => 131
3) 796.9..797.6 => 85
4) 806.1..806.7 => 25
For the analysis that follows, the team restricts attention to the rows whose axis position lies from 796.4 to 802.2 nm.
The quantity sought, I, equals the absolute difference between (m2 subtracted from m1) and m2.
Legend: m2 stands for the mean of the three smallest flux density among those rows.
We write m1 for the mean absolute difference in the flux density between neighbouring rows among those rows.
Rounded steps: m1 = 1.3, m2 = 31.2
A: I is 61.1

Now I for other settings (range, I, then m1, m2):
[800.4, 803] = 56.6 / 1.6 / 29.1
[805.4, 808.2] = 60.2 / 1.2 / 30.7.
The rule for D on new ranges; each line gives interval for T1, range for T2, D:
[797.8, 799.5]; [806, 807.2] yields 161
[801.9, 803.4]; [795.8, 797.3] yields 82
